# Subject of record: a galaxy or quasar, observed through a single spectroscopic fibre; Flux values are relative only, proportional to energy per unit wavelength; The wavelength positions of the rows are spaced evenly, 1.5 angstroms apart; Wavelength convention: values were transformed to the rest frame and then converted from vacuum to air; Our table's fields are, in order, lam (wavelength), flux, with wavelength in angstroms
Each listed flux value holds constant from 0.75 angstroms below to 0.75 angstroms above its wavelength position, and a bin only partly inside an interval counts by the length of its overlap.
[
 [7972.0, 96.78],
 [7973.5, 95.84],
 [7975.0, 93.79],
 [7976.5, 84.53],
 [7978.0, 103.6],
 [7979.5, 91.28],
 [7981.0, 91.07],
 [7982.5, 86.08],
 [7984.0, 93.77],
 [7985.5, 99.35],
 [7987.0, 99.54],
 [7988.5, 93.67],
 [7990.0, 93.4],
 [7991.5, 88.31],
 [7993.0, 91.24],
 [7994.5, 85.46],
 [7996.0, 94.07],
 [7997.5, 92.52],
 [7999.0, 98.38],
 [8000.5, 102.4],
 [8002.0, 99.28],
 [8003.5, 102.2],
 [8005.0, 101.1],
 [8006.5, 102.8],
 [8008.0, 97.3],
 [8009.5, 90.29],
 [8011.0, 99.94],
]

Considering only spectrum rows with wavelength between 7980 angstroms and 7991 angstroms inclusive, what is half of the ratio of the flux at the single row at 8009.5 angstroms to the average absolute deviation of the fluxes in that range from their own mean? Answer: 14.1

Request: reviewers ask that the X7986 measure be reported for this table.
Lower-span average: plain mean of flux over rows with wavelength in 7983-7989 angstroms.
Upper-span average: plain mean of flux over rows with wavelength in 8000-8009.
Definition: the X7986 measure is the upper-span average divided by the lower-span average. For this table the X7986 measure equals 1.04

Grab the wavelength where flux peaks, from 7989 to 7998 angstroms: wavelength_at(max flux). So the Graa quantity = 7996.0 angstroms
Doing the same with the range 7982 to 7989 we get 7987.0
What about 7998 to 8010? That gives 8006.5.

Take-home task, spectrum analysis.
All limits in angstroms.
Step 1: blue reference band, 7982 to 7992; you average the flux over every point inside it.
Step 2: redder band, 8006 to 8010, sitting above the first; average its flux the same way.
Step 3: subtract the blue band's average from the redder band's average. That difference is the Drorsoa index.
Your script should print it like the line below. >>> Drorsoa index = 3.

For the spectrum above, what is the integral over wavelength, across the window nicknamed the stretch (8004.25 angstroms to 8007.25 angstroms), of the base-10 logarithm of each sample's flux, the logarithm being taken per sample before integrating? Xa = 6.03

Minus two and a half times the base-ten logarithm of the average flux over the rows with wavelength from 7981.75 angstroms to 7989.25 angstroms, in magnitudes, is -4.938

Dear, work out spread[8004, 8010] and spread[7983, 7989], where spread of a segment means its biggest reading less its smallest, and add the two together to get 18.4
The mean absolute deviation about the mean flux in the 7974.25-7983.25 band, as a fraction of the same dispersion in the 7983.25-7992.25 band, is 1.46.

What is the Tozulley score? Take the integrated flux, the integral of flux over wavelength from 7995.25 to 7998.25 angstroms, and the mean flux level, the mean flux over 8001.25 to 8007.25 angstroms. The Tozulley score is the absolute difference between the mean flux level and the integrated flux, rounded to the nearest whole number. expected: 179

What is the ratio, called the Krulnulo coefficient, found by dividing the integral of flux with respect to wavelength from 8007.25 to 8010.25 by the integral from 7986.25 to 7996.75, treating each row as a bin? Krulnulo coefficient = 0.3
